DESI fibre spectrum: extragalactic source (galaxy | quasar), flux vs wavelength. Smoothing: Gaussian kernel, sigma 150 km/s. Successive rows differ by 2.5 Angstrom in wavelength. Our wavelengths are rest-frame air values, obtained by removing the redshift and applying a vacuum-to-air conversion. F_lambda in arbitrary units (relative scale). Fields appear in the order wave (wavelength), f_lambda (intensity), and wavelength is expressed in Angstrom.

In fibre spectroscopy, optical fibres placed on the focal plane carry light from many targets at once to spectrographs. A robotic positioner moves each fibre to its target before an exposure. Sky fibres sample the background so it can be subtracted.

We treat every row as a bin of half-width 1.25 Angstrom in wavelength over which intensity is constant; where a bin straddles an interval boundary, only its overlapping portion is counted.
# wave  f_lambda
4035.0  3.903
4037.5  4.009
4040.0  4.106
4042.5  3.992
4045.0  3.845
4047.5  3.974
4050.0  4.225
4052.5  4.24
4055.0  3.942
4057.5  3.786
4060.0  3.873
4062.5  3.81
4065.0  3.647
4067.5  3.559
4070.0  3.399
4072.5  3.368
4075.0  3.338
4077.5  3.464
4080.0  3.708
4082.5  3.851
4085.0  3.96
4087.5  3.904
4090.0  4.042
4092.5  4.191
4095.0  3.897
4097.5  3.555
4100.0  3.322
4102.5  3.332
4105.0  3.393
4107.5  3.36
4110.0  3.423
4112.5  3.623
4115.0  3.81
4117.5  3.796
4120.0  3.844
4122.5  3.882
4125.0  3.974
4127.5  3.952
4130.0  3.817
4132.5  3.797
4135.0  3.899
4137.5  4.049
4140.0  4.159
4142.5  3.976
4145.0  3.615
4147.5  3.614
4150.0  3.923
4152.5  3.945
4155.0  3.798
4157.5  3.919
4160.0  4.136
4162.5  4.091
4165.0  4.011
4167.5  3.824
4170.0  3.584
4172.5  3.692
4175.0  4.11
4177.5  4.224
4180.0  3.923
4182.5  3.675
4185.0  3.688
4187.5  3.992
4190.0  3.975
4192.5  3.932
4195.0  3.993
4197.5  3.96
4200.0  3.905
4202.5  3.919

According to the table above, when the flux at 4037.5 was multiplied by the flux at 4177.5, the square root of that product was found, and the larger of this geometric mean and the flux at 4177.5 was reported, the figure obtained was 4.22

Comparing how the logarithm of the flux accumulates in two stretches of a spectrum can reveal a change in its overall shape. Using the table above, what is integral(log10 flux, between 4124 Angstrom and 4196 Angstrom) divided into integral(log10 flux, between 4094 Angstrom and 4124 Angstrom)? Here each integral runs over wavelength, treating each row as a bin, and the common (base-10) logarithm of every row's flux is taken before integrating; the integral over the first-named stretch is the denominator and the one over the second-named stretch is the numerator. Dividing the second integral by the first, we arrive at 0.39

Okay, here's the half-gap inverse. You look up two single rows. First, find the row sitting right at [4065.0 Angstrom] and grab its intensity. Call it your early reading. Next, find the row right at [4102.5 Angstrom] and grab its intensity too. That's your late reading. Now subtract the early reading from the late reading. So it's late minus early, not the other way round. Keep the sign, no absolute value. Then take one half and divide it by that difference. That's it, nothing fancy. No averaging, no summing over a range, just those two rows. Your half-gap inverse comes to -2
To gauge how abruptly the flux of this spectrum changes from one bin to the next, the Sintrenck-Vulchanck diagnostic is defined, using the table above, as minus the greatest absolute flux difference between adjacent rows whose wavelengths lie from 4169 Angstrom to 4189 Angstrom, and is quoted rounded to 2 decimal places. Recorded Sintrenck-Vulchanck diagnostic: -0.42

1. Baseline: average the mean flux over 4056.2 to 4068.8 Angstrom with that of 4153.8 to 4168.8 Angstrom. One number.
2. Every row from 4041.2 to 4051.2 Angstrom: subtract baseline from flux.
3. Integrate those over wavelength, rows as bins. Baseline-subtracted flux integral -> 1.6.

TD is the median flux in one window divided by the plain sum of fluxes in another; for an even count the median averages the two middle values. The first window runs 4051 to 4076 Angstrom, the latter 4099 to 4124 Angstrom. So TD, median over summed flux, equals 0.104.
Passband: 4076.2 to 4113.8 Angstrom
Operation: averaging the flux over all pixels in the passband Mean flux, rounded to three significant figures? 3.67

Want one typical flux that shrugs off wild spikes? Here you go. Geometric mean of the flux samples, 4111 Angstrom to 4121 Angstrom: 3.77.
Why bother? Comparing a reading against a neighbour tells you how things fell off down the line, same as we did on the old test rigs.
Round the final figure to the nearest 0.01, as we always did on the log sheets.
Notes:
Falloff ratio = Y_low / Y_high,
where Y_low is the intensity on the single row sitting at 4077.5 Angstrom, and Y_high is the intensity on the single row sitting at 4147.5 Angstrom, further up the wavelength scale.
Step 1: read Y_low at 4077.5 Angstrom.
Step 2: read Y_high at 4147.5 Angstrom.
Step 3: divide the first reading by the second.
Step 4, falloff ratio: 0.96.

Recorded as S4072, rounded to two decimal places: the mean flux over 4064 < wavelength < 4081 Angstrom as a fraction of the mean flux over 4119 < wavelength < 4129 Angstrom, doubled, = 1.79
